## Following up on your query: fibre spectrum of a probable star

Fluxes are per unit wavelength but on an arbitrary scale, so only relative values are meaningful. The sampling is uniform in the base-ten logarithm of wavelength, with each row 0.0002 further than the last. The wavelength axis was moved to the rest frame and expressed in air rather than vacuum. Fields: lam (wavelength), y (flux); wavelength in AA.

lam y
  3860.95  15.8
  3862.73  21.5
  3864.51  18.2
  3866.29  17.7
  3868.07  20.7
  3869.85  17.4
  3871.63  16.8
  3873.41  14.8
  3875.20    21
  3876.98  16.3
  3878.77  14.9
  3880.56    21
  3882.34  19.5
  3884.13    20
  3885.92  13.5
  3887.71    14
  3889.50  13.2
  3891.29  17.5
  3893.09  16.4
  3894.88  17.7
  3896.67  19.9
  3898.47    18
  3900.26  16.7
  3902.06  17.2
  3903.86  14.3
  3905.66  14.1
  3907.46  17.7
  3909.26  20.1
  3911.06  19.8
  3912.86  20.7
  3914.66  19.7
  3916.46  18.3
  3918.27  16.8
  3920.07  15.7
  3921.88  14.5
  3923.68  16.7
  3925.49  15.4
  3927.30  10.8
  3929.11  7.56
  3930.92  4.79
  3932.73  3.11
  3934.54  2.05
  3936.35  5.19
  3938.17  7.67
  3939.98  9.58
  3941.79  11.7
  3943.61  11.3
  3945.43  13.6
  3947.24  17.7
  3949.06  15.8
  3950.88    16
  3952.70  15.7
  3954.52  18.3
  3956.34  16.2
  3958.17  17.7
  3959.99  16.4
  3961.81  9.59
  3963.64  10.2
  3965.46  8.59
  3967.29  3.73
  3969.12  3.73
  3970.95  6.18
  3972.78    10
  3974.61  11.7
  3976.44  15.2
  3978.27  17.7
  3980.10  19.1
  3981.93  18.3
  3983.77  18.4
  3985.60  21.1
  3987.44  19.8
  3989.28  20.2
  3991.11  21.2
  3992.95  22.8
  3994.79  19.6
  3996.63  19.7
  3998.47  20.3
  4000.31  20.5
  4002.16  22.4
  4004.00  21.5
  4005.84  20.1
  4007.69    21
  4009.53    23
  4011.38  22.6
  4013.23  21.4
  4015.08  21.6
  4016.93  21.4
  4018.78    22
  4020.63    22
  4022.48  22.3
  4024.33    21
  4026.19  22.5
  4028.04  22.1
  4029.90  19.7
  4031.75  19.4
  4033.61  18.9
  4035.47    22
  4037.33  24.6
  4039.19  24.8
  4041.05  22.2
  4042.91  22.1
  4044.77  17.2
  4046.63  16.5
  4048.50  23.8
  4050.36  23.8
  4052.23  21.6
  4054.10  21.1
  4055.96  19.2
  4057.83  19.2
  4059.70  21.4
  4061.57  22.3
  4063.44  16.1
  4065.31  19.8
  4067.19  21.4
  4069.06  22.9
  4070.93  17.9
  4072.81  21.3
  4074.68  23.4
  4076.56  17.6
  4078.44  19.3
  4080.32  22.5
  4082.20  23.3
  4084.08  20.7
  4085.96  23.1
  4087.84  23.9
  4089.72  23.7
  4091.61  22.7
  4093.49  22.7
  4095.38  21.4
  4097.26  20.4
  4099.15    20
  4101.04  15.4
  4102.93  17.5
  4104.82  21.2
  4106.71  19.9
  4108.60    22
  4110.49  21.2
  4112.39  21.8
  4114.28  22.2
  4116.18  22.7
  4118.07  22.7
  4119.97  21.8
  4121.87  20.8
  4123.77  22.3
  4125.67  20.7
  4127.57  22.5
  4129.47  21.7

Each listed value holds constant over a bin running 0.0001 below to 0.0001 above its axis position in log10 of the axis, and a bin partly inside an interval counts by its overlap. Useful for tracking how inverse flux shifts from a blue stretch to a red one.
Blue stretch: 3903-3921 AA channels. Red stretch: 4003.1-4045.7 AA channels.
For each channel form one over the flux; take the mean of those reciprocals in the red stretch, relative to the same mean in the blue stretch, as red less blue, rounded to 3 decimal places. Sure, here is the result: -0.011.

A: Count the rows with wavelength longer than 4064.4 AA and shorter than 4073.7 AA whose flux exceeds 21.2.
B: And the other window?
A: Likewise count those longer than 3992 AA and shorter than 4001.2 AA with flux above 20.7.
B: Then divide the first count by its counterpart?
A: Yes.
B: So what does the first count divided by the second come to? 3.0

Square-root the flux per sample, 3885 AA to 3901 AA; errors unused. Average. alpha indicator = 4.03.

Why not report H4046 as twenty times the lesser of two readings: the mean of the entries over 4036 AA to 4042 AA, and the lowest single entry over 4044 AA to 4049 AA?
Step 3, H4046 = 330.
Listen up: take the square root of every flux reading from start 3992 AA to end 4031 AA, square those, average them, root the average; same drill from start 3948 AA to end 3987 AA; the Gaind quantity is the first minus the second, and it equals 0.91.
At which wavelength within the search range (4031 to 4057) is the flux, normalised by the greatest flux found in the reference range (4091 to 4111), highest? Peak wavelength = 4039.19 AA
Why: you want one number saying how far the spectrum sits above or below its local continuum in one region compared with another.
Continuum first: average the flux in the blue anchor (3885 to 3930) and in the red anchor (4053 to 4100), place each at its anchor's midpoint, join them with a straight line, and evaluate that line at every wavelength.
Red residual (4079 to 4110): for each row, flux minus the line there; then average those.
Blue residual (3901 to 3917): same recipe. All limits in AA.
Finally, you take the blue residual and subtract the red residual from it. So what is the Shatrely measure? 2.0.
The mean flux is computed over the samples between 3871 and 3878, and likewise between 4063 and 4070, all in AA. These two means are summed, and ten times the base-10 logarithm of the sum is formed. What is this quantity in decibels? 15.7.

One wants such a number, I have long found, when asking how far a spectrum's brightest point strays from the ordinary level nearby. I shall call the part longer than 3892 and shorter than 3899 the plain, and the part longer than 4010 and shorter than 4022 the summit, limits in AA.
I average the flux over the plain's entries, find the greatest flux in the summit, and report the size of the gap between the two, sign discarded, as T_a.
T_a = 5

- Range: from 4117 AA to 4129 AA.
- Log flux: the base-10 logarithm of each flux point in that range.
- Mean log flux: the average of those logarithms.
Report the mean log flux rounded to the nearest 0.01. 1.34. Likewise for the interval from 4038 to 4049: 1.32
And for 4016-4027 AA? 1.34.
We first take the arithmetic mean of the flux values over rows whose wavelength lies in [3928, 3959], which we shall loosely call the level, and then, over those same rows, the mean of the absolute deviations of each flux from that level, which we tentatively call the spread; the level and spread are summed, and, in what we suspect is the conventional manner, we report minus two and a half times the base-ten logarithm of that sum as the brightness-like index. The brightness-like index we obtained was -3.02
